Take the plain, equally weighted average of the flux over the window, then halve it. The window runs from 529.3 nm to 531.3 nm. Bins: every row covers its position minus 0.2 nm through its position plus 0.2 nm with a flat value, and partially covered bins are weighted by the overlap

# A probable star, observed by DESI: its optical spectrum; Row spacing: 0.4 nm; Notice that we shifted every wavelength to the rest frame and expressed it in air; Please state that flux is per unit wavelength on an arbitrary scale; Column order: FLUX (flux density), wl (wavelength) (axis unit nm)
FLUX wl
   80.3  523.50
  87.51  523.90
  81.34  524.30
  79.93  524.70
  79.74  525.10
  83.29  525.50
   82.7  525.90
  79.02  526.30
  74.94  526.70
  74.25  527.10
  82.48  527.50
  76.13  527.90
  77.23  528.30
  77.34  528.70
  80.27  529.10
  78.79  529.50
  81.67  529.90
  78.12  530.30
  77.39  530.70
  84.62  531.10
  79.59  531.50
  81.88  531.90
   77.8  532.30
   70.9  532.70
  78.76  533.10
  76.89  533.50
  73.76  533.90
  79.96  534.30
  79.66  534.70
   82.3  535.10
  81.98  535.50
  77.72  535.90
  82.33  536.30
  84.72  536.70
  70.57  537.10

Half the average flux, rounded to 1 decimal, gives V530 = 40.1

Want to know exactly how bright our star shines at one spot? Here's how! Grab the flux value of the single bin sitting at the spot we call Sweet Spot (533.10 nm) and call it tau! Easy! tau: 78.76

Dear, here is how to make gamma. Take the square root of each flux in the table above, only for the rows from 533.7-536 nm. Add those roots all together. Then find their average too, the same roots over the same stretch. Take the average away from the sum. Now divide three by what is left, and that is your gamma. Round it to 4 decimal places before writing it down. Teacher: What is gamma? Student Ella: 0.0674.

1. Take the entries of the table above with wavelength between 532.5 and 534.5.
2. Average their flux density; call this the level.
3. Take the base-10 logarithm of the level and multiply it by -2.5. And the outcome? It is -4.70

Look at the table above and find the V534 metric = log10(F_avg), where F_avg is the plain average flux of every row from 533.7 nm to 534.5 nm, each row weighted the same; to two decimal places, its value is 1.89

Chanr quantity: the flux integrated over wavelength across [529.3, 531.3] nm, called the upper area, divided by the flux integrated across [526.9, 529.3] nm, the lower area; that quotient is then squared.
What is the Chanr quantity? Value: 0.7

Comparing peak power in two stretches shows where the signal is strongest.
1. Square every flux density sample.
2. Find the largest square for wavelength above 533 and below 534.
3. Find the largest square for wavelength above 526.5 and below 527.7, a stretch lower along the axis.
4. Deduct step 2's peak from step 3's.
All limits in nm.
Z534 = 600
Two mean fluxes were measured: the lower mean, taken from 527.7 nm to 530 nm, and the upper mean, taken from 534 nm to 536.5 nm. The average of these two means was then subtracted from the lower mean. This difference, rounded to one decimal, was -1.0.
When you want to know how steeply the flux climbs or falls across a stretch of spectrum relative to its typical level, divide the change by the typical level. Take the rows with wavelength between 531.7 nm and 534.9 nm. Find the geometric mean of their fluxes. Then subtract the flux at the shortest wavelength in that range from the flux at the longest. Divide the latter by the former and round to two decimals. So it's -0.03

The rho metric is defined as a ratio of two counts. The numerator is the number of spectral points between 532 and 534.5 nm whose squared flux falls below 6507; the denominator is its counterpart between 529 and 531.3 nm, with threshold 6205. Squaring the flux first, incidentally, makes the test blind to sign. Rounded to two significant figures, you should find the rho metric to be 3.0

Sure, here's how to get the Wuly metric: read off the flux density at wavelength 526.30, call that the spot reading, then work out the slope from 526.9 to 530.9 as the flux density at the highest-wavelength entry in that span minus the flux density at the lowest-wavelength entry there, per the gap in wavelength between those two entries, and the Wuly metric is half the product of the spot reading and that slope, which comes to 34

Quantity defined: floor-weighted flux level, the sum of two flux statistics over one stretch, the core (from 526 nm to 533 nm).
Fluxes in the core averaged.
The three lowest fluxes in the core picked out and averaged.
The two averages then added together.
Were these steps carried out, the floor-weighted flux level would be 152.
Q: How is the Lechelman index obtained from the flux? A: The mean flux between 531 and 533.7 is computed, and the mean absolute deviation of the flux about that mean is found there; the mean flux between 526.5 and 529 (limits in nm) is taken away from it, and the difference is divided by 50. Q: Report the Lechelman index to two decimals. -1.48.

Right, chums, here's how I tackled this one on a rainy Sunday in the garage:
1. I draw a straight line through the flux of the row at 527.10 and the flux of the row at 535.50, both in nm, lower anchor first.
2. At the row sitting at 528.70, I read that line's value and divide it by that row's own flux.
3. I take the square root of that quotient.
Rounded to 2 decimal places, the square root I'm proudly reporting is 0.99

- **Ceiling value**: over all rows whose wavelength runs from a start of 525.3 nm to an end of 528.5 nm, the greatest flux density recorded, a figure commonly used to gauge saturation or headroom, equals 83.29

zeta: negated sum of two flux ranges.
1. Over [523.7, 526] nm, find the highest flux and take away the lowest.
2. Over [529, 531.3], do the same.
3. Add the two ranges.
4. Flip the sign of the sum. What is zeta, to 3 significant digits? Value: -15.0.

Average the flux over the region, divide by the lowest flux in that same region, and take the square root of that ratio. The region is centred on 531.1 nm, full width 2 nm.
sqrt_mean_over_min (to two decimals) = 1.02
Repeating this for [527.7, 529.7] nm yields 1.01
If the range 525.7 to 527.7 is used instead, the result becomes 1.03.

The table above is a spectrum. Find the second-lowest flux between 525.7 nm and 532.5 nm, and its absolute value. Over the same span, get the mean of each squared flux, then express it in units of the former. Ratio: 83.5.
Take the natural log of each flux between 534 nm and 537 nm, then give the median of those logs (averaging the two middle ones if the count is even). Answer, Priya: 4.41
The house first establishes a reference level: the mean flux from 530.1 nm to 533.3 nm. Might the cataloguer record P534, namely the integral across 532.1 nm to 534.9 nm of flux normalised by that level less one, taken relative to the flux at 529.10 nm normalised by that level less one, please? -3.1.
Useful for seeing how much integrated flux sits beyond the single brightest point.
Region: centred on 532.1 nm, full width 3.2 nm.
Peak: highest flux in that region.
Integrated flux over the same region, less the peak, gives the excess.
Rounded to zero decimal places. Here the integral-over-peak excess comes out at 167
